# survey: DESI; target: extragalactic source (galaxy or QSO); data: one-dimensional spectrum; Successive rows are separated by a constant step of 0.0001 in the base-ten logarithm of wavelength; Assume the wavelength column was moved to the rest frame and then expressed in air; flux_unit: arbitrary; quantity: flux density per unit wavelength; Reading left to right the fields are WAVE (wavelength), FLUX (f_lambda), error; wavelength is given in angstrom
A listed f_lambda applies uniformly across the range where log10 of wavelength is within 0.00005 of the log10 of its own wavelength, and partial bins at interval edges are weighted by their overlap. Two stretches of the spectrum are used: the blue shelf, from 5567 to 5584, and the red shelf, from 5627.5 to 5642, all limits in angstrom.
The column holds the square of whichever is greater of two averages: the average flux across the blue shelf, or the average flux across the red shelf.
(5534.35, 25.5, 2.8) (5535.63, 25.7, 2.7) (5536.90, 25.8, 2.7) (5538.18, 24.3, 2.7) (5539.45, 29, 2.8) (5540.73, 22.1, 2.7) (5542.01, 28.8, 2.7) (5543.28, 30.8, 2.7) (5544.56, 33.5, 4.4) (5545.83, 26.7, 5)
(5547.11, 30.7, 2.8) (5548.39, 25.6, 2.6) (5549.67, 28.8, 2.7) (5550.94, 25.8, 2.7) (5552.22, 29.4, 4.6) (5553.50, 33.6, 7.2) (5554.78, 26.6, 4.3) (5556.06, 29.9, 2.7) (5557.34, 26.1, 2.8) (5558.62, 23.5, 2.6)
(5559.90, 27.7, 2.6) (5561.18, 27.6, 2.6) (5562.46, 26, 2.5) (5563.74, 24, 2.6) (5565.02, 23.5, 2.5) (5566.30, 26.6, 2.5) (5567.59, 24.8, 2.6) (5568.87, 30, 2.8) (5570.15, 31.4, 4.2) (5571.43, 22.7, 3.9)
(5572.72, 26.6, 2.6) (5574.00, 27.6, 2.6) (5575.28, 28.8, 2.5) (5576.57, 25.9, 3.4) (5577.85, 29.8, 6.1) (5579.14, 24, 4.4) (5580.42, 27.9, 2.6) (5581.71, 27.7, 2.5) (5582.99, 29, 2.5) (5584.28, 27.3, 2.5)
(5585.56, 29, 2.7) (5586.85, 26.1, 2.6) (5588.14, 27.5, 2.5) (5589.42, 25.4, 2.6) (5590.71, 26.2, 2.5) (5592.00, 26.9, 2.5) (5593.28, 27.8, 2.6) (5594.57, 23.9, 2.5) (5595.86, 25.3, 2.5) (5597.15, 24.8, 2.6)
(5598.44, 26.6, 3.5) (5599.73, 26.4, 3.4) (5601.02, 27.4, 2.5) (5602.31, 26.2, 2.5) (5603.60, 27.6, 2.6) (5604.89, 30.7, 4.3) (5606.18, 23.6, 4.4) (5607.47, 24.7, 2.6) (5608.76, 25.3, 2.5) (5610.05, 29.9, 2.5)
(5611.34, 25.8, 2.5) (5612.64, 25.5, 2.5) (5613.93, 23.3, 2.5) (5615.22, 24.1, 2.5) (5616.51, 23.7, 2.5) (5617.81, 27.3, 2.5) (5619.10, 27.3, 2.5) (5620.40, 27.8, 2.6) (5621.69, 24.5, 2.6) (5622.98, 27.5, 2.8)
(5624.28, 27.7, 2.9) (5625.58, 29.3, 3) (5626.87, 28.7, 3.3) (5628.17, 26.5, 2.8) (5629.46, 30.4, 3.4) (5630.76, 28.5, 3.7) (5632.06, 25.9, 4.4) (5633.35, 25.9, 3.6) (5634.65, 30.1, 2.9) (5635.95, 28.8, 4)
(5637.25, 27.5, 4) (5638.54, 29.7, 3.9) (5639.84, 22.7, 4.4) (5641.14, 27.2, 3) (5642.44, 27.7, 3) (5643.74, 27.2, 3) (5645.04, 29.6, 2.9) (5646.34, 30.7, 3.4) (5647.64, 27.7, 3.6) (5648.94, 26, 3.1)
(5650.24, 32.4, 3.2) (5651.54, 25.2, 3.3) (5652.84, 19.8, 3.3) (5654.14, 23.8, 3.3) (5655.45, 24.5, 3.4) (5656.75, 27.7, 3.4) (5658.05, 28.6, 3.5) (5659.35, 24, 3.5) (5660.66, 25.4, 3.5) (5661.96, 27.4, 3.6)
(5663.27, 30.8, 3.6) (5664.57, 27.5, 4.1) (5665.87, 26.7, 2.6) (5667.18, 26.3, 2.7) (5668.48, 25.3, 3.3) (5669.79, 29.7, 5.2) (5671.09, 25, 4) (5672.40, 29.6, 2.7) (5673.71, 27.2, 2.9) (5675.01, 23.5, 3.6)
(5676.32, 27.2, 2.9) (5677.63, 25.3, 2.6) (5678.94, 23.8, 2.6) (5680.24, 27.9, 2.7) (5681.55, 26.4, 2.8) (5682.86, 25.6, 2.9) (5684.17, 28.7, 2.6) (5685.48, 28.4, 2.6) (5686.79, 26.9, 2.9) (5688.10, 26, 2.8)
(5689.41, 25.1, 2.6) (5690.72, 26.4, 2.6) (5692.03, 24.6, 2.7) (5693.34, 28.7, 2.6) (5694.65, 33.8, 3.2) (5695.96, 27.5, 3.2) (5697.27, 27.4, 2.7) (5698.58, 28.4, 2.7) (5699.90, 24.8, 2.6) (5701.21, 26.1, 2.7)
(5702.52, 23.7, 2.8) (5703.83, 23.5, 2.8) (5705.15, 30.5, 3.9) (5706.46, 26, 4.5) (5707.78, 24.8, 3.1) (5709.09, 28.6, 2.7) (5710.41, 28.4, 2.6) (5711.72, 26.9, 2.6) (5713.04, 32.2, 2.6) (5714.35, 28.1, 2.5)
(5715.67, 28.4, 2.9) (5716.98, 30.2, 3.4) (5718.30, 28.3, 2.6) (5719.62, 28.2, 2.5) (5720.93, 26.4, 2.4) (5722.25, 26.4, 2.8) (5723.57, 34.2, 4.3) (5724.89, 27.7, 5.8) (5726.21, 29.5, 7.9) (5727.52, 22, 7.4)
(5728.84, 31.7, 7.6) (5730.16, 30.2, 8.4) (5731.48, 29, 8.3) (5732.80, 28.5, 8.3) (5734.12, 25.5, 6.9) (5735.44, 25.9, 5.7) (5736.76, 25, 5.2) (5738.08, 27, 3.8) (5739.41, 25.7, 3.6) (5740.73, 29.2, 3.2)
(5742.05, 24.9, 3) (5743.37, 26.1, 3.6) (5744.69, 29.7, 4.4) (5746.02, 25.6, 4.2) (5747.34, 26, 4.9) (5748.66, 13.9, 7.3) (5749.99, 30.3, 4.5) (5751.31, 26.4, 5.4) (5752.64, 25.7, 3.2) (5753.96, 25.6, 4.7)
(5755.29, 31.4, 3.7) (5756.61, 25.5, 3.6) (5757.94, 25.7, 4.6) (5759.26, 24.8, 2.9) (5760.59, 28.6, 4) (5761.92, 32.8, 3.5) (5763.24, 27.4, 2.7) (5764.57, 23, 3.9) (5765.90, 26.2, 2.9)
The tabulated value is 760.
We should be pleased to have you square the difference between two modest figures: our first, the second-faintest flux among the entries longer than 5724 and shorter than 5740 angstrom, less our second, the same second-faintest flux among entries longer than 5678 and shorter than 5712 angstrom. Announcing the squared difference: 1.7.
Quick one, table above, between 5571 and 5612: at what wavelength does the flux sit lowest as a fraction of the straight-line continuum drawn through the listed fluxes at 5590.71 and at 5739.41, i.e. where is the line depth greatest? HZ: 5571.43 angstrom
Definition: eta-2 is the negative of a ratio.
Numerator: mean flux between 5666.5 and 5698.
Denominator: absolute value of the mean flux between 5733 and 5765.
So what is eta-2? -1.02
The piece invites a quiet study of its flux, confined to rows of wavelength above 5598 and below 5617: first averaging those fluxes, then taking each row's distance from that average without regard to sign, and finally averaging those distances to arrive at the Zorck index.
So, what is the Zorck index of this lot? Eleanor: 1.7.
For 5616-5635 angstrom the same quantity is 1.4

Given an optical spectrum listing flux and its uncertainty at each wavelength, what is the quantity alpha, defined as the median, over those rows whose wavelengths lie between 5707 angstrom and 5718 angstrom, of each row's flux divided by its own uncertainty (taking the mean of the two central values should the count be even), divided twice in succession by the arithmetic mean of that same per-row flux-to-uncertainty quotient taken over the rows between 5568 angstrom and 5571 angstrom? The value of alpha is 0.13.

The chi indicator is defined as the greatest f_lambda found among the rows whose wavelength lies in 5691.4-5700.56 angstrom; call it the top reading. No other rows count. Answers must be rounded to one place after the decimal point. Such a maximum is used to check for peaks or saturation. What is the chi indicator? 33.8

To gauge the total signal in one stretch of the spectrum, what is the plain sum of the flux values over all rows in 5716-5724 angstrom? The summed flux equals 174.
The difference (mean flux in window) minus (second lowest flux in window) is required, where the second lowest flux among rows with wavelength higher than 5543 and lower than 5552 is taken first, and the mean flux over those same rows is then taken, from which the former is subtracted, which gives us 3.0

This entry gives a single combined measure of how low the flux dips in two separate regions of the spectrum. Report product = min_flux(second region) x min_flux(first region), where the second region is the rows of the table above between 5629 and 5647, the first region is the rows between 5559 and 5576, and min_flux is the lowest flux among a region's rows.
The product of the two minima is 515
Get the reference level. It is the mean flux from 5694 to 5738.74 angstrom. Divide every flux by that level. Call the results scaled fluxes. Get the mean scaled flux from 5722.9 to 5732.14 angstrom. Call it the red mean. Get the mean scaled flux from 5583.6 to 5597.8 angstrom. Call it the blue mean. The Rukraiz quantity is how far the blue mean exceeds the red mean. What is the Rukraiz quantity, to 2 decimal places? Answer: -0.10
